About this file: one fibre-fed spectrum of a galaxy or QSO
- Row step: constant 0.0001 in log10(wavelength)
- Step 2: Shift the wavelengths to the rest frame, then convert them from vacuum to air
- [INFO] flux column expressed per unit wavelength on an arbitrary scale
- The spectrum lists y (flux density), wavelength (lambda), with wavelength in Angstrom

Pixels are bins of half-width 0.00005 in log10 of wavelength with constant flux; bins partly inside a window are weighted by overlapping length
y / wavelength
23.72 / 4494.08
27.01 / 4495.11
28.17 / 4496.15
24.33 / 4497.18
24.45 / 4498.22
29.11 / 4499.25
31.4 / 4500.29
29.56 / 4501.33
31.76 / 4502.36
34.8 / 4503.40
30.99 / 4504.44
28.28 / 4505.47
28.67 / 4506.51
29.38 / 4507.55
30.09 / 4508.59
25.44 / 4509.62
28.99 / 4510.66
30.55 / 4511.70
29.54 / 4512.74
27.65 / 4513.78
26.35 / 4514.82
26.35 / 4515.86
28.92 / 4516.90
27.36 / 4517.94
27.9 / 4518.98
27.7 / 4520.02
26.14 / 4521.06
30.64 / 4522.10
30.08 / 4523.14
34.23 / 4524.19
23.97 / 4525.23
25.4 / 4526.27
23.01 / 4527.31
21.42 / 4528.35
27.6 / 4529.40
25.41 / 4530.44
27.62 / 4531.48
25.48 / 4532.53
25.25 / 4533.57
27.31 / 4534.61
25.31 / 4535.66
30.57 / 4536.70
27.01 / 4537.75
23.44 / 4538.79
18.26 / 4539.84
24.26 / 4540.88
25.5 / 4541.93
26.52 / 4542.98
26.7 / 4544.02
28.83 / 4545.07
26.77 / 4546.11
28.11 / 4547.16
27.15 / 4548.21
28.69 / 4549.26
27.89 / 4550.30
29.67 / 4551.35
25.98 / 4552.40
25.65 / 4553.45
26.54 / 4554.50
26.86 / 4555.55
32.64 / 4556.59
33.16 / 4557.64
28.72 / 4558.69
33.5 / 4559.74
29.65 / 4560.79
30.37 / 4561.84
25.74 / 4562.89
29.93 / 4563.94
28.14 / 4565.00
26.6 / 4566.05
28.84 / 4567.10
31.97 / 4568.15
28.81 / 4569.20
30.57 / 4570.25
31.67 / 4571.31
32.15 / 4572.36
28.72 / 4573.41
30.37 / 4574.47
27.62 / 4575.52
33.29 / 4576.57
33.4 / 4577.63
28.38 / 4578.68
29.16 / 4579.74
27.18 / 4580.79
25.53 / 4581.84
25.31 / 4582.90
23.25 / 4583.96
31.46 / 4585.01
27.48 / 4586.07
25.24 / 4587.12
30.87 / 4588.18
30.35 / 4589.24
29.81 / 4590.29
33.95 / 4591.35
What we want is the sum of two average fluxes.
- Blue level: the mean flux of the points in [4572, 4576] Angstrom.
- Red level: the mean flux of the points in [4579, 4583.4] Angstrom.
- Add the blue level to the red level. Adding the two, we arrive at 56.5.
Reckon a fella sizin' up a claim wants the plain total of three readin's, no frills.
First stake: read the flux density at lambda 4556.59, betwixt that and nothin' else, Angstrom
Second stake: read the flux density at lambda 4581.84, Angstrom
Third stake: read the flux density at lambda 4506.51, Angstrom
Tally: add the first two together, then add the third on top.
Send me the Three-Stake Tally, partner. 87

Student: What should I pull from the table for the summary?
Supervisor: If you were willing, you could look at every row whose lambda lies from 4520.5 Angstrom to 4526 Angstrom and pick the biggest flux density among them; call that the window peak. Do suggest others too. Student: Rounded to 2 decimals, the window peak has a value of 34.23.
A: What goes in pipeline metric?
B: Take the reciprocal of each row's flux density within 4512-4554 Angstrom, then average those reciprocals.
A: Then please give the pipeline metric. 0.038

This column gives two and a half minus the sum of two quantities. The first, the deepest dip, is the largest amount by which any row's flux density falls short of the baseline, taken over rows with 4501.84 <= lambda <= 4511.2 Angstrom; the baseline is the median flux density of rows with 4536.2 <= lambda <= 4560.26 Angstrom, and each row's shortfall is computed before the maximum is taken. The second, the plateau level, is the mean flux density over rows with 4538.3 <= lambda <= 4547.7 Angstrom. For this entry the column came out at -24.4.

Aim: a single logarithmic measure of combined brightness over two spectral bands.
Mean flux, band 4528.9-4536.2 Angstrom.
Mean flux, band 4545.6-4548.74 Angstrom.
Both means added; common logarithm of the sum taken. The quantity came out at 1.73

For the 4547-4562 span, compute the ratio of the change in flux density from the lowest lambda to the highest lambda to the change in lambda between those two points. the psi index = 0.15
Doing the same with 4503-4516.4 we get -0.68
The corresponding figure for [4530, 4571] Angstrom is 0.13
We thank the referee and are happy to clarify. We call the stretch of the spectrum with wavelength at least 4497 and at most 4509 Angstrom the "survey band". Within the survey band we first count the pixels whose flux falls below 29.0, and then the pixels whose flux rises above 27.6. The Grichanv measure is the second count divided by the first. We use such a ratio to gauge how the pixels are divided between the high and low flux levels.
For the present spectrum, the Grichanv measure 2.5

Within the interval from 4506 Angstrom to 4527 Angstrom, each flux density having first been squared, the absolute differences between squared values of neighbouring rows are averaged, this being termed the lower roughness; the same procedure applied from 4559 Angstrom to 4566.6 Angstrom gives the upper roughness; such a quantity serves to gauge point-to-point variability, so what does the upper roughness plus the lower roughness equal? 290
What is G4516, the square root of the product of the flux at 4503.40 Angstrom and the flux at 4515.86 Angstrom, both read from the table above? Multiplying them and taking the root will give 30.3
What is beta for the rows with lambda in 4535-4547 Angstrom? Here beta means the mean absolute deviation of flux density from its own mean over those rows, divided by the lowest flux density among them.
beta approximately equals 0.119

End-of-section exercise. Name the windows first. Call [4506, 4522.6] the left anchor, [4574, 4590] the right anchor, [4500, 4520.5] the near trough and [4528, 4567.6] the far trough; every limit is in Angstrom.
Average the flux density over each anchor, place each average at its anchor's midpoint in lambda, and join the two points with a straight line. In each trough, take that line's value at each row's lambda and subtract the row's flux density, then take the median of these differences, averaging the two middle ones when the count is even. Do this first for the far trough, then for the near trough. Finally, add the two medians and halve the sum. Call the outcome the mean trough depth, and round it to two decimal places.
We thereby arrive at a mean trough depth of 0.29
